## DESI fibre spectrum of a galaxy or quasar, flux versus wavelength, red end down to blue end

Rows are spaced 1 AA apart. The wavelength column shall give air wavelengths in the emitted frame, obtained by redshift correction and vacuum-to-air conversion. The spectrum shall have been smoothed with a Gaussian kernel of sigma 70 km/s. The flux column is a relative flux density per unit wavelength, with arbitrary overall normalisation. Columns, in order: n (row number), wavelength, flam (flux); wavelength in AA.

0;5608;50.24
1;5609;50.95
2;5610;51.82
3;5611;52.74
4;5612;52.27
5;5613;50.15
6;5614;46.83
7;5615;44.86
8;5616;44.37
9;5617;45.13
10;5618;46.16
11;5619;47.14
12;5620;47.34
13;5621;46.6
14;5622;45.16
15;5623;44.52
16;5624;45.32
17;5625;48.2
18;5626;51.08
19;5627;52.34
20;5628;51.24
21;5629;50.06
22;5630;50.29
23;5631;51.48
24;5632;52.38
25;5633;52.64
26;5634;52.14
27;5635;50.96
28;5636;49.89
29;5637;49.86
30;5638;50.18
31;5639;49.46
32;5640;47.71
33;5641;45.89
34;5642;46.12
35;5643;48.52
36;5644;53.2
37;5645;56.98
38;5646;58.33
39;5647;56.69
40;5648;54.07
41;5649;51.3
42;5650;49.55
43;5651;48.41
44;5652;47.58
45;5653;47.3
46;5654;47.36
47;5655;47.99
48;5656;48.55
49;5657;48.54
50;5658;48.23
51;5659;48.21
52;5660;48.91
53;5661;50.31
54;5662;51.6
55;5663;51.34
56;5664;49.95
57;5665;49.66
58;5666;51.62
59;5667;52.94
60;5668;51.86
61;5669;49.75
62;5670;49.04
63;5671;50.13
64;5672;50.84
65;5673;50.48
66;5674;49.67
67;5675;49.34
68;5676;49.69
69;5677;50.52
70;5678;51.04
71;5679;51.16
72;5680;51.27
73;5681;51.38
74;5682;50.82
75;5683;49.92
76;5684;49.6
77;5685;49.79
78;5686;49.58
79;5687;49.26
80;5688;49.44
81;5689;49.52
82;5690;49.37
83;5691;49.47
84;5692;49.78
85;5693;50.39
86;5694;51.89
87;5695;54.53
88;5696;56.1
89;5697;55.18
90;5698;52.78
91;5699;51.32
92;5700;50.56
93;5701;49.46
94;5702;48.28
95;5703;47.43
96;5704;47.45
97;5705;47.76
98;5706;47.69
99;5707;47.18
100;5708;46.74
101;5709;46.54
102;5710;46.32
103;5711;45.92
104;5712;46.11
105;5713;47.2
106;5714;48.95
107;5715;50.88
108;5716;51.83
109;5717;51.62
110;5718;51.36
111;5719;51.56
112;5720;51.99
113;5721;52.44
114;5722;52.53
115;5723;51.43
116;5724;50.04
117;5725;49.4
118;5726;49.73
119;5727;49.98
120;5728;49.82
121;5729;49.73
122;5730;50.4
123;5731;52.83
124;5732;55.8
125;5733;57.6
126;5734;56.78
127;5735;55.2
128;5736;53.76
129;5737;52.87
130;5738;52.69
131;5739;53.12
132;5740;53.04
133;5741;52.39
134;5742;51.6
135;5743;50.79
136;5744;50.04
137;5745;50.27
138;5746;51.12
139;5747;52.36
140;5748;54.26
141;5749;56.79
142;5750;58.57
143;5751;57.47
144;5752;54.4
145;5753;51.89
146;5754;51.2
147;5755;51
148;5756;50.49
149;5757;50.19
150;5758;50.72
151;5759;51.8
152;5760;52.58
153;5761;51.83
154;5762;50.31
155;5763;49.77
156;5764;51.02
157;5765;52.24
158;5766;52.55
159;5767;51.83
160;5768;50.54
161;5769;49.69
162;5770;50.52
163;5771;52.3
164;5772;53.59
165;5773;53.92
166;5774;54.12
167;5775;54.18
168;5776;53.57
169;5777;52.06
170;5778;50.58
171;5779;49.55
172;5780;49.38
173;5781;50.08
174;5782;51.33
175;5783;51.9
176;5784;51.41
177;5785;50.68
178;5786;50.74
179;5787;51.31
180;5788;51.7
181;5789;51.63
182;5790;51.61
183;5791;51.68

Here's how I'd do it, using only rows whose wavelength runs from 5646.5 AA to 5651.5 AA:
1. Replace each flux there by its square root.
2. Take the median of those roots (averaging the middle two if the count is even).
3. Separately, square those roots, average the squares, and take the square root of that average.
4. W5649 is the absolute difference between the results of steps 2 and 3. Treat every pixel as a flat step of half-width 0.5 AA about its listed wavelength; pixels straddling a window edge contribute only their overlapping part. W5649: 0.049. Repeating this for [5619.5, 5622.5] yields 0.017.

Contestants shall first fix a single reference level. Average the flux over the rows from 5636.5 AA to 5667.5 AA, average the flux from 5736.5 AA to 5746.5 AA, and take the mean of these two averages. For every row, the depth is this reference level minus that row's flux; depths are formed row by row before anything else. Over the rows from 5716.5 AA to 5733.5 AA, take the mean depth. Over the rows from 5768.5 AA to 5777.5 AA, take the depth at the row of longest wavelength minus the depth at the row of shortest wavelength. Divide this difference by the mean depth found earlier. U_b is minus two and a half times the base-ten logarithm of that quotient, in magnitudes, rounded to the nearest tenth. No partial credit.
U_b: -1.4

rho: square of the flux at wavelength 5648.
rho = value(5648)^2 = 2924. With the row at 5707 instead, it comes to 2226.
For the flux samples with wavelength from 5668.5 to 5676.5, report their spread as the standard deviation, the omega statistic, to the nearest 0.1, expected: 0.6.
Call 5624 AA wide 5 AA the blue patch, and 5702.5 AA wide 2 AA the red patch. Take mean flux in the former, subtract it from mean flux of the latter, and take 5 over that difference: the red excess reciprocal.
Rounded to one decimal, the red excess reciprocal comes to 5.0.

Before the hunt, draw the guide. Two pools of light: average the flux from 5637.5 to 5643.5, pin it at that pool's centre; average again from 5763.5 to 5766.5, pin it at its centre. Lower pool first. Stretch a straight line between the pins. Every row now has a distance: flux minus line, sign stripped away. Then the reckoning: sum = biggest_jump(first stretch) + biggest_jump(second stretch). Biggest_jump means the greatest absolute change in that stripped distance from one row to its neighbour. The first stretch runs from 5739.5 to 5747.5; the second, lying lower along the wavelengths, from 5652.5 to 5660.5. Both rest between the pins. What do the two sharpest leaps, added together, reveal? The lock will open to 1.4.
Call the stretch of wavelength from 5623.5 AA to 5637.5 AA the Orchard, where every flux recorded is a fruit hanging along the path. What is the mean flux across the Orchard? 50.6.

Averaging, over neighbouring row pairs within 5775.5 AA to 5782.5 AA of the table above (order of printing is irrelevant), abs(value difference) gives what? 1.0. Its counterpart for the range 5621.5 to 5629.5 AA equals 1.5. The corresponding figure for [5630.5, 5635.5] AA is 0.7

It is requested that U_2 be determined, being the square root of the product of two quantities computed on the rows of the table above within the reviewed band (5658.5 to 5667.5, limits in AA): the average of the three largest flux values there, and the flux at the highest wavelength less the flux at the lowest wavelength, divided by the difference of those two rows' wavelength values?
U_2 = 6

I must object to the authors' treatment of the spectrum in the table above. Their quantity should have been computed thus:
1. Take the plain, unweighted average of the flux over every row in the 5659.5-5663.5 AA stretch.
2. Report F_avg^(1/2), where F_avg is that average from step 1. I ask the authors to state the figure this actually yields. 7.11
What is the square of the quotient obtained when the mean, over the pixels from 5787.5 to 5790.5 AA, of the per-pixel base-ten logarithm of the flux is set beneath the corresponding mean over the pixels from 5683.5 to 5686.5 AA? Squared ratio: 0.98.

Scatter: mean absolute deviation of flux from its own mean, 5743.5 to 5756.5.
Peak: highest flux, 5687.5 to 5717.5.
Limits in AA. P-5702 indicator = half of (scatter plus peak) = 29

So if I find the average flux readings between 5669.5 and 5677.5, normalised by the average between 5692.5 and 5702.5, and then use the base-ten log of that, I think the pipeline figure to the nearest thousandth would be -0.018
